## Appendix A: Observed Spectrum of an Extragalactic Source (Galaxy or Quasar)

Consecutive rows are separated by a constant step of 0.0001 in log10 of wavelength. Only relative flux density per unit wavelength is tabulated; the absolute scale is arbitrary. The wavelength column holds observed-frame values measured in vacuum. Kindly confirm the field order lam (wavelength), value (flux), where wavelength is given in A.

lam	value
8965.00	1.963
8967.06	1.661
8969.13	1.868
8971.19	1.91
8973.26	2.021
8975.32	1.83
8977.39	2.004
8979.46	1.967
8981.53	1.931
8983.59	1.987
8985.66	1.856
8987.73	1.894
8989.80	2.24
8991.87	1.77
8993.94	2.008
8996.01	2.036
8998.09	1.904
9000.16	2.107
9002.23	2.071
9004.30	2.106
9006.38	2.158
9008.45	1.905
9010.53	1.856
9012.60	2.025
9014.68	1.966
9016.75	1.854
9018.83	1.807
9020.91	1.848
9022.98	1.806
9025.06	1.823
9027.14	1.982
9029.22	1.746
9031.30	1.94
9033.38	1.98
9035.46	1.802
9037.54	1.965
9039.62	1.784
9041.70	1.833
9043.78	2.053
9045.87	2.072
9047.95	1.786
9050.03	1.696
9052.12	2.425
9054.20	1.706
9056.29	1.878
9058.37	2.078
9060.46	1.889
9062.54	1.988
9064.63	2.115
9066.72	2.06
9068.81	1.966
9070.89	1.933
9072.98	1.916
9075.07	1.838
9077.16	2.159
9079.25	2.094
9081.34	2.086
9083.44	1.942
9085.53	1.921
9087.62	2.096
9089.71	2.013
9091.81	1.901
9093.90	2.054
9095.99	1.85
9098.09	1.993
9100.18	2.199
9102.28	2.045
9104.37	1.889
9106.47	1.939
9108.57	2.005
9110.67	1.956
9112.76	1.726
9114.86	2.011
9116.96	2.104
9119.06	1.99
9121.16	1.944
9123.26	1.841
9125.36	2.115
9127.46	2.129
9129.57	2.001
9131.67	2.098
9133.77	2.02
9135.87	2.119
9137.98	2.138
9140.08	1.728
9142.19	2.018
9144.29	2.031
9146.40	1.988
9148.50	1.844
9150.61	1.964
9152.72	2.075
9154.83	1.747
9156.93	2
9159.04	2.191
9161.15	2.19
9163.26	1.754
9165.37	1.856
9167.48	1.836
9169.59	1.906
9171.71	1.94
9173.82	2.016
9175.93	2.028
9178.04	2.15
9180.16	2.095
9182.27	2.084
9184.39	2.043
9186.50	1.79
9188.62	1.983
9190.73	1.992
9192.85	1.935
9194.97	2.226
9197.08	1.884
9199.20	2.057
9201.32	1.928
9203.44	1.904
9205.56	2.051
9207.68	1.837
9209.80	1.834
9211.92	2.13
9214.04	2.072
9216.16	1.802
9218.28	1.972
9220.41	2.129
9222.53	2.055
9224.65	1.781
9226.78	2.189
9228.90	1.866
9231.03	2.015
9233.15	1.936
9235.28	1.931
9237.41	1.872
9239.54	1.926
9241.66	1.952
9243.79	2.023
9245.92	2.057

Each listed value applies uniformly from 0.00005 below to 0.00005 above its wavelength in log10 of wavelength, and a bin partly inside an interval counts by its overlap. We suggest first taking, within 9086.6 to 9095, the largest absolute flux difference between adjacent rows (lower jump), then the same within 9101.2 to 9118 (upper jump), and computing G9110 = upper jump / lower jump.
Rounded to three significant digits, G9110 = 1.86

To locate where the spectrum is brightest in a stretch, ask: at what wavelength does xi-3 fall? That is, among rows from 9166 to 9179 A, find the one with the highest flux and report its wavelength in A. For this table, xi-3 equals 9178.04 A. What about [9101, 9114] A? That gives 9102.28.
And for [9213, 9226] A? 9220.41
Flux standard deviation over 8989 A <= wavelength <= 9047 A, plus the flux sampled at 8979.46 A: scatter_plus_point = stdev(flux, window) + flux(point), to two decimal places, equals 2.10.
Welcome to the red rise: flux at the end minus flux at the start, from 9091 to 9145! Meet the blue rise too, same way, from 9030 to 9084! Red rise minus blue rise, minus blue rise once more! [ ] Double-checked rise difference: 0.13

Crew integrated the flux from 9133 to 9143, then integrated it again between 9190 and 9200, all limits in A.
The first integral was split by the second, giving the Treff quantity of 0.99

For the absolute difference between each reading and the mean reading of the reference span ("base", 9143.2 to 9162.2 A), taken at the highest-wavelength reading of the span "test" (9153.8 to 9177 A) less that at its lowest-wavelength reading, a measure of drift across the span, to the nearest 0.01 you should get -0.23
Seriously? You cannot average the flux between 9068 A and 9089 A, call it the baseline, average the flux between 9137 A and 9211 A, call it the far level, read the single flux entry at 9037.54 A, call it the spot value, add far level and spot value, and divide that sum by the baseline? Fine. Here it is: 1.97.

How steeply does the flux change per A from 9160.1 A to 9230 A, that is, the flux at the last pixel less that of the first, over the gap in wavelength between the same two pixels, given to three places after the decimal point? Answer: -0.005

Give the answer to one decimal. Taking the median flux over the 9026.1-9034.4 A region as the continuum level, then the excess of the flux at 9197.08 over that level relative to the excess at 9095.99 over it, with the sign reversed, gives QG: -0.7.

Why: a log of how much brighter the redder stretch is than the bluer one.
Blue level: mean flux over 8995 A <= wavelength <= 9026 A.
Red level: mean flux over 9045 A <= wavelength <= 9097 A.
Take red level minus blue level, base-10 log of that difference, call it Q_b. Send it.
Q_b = -1.6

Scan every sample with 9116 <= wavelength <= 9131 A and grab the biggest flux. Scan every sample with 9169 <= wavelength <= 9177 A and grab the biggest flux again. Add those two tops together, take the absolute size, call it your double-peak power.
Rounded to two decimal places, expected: 4.16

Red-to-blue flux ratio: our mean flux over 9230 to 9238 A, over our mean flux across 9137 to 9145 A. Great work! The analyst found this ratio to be 0.98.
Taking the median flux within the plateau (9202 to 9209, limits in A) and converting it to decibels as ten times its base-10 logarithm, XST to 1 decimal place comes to 2.8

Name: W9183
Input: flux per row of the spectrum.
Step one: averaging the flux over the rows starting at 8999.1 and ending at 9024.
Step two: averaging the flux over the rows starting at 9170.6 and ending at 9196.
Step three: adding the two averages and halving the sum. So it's 1.99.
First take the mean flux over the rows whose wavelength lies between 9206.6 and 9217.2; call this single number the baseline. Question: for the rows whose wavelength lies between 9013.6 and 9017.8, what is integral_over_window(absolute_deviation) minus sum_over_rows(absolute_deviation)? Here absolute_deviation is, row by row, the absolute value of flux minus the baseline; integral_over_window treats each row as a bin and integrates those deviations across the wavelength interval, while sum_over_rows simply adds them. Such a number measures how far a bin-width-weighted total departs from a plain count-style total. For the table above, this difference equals 0.12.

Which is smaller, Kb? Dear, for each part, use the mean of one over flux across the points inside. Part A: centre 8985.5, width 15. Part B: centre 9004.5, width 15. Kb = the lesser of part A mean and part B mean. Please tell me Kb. 0.498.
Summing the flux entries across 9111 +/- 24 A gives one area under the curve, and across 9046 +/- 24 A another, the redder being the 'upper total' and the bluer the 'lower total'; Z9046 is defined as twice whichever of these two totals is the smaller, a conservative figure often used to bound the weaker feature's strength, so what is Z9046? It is 88.7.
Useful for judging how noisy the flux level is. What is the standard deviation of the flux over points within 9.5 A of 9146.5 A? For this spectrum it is 0.14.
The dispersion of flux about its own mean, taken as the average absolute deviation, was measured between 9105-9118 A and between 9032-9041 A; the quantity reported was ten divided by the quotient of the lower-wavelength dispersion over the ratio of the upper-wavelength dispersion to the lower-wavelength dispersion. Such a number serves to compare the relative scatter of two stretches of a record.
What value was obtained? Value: 103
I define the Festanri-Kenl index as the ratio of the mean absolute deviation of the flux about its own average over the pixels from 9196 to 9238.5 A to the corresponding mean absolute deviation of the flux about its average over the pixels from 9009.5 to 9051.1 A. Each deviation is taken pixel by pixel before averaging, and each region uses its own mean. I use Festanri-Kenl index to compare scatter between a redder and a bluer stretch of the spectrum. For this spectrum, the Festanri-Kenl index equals 1.08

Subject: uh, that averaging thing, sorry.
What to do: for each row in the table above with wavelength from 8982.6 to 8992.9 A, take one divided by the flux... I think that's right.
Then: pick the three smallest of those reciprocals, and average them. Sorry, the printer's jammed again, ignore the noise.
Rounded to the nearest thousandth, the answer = 0.493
